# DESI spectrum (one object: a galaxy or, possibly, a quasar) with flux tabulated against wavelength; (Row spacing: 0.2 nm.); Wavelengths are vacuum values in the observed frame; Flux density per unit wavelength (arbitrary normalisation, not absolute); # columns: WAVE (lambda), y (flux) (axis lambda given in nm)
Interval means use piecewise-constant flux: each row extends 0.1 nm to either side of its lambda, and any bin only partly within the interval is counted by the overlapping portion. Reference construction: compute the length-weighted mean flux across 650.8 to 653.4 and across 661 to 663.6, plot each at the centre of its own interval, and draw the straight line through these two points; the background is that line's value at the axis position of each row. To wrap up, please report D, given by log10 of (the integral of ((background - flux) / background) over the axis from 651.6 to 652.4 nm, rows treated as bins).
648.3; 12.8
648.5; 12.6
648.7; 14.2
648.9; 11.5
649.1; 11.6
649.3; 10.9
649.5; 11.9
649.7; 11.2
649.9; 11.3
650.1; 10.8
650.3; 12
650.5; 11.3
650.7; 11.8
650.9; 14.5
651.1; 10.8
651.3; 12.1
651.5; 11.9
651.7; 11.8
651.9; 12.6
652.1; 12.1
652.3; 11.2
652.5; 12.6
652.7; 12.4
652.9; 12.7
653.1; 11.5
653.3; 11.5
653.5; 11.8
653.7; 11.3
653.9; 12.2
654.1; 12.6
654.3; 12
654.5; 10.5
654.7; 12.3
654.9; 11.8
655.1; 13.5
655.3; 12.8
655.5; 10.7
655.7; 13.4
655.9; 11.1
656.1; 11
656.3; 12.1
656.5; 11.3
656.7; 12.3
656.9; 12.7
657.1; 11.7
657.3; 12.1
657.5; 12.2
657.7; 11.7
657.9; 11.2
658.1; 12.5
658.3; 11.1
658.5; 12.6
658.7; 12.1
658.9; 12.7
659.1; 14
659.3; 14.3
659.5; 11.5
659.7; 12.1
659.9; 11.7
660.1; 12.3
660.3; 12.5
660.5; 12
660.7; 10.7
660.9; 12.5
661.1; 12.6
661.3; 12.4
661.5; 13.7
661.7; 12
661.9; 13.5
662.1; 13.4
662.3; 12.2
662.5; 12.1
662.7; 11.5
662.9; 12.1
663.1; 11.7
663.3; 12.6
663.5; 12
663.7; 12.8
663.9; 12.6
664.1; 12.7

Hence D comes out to -1.9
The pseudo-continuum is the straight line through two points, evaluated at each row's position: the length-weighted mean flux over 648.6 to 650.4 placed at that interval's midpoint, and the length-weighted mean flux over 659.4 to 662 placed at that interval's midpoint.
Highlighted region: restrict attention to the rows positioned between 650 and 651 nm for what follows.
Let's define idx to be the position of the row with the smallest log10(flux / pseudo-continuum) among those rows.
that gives 650.1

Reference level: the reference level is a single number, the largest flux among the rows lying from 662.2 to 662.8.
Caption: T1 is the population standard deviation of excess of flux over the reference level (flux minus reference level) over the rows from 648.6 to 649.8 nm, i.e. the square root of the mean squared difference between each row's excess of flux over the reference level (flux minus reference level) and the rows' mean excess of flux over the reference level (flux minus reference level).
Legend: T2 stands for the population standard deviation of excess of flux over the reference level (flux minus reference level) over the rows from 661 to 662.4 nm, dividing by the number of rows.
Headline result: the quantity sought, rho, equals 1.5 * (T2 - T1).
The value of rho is -0.7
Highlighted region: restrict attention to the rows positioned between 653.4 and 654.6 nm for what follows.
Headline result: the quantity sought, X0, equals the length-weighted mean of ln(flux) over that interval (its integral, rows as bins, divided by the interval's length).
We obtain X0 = 2.46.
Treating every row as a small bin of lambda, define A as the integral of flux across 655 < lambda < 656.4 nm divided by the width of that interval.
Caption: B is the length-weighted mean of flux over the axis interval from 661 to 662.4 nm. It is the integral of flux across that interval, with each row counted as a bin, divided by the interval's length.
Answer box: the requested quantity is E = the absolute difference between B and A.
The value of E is 0.74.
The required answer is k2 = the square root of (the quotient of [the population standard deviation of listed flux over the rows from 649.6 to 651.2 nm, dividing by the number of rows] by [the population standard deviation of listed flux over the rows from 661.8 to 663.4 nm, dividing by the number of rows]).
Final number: 1.3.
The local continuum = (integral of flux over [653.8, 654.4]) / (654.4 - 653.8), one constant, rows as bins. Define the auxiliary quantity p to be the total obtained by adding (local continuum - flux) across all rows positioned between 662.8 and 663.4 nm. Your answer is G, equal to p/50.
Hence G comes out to 0.01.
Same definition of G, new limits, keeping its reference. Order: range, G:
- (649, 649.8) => 0.07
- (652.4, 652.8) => -0.01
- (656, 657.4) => 0.05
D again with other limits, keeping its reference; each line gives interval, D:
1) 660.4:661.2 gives -1.5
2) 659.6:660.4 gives -1.8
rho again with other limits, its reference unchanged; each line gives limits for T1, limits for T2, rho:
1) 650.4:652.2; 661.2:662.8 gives -0.3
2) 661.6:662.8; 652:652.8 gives -0.3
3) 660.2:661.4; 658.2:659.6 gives 0.7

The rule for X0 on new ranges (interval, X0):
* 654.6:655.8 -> 2.52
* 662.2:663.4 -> 2.49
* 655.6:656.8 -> 2.47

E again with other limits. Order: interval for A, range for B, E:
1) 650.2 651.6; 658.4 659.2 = 0.79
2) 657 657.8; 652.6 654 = 0.01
